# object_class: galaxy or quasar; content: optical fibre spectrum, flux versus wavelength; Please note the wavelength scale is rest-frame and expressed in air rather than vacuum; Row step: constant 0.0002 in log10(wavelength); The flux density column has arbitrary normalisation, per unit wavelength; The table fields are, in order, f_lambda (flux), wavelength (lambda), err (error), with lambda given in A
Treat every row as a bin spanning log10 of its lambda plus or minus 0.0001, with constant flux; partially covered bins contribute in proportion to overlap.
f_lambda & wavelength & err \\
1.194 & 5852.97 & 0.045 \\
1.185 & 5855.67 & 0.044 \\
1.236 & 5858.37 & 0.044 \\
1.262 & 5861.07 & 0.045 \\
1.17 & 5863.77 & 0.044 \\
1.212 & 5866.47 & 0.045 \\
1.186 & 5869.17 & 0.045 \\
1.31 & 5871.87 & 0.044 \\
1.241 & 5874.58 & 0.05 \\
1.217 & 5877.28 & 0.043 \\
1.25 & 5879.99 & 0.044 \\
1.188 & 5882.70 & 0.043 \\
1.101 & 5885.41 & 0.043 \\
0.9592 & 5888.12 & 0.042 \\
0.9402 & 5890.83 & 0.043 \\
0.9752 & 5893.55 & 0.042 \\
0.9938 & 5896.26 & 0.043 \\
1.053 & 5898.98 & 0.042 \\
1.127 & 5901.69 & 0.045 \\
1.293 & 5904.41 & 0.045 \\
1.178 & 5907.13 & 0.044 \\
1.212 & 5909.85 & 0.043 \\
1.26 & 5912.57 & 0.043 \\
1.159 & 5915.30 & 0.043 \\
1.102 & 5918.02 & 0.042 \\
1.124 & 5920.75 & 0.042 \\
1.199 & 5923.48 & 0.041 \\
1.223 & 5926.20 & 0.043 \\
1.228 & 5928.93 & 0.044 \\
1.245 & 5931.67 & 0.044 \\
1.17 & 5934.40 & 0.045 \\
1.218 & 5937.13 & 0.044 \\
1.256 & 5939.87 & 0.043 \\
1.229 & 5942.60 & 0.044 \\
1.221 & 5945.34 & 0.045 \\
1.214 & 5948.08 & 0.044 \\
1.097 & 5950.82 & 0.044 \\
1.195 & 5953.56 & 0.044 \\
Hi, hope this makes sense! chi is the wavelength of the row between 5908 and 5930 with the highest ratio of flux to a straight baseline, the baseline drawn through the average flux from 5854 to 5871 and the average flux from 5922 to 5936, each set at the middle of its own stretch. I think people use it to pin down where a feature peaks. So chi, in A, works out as 5912.57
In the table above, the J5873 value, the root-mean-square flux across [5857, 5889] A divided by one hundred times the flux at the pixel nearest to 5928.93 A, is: 0.0098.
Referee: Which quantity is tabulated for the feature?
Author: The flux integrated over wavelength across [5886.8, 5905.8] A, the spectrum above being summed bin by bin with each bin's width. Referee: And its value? 19.9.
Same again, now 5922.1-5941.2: 23.3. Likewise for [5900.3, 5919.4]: 22.7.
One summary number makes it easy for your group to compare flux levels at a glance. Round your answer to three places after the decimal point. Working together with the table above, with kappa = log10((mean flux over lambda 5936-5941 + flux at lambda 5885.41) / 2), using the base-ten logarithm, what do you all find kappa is 0.068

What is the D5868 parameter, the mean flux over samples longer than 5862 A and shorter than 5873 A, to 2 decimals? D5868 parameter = 1.22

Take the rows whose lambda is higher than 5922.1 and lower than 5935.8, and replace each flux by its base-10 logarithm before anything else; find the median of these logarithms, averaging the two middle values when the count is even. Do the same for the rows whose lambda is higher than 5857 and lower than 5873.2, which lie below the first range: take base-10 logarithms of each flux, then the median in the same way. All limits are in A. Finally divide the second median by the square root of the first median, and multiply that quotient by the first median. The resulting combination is 0.026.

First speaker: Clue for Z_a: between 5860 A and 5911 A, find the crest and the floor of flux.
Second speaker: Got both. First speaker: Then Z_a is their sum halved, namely 1.13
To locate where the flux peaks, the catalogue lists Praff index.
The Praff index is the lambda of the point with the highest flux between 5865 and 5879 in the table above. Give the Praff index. 5871.87 A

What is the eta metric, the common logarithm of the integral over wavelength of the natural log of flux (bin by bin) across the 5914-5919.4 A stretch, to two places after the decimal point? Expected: -0.18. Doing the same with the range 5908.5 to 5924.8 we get 0.42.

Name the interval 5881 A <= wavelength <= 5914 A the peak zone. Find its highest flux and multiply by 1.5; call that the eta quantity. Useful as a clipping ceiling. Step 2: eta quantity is 1.94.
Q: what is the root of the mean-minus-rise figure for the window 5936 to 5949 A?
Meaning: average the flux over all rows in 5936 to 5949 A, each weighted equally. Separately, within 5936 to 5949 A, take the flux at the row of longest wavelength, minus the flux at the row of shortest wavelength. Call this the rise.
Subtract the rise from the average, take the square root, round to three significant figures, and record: 1.11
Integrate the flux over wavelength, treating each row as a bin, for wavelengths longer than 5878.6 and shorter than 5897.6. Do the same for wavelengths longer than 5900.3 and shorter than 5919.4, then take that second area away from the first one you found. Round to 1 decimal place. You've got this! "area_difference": -2.6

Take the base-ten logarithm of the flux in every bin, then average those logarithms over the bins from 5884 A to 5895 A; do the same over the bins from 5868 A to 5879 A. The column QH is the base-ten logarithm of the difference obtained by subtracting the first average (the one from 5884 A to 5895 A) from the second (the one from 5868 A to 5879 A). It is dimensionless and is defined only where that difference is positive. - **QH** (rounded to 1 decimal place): -1.0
